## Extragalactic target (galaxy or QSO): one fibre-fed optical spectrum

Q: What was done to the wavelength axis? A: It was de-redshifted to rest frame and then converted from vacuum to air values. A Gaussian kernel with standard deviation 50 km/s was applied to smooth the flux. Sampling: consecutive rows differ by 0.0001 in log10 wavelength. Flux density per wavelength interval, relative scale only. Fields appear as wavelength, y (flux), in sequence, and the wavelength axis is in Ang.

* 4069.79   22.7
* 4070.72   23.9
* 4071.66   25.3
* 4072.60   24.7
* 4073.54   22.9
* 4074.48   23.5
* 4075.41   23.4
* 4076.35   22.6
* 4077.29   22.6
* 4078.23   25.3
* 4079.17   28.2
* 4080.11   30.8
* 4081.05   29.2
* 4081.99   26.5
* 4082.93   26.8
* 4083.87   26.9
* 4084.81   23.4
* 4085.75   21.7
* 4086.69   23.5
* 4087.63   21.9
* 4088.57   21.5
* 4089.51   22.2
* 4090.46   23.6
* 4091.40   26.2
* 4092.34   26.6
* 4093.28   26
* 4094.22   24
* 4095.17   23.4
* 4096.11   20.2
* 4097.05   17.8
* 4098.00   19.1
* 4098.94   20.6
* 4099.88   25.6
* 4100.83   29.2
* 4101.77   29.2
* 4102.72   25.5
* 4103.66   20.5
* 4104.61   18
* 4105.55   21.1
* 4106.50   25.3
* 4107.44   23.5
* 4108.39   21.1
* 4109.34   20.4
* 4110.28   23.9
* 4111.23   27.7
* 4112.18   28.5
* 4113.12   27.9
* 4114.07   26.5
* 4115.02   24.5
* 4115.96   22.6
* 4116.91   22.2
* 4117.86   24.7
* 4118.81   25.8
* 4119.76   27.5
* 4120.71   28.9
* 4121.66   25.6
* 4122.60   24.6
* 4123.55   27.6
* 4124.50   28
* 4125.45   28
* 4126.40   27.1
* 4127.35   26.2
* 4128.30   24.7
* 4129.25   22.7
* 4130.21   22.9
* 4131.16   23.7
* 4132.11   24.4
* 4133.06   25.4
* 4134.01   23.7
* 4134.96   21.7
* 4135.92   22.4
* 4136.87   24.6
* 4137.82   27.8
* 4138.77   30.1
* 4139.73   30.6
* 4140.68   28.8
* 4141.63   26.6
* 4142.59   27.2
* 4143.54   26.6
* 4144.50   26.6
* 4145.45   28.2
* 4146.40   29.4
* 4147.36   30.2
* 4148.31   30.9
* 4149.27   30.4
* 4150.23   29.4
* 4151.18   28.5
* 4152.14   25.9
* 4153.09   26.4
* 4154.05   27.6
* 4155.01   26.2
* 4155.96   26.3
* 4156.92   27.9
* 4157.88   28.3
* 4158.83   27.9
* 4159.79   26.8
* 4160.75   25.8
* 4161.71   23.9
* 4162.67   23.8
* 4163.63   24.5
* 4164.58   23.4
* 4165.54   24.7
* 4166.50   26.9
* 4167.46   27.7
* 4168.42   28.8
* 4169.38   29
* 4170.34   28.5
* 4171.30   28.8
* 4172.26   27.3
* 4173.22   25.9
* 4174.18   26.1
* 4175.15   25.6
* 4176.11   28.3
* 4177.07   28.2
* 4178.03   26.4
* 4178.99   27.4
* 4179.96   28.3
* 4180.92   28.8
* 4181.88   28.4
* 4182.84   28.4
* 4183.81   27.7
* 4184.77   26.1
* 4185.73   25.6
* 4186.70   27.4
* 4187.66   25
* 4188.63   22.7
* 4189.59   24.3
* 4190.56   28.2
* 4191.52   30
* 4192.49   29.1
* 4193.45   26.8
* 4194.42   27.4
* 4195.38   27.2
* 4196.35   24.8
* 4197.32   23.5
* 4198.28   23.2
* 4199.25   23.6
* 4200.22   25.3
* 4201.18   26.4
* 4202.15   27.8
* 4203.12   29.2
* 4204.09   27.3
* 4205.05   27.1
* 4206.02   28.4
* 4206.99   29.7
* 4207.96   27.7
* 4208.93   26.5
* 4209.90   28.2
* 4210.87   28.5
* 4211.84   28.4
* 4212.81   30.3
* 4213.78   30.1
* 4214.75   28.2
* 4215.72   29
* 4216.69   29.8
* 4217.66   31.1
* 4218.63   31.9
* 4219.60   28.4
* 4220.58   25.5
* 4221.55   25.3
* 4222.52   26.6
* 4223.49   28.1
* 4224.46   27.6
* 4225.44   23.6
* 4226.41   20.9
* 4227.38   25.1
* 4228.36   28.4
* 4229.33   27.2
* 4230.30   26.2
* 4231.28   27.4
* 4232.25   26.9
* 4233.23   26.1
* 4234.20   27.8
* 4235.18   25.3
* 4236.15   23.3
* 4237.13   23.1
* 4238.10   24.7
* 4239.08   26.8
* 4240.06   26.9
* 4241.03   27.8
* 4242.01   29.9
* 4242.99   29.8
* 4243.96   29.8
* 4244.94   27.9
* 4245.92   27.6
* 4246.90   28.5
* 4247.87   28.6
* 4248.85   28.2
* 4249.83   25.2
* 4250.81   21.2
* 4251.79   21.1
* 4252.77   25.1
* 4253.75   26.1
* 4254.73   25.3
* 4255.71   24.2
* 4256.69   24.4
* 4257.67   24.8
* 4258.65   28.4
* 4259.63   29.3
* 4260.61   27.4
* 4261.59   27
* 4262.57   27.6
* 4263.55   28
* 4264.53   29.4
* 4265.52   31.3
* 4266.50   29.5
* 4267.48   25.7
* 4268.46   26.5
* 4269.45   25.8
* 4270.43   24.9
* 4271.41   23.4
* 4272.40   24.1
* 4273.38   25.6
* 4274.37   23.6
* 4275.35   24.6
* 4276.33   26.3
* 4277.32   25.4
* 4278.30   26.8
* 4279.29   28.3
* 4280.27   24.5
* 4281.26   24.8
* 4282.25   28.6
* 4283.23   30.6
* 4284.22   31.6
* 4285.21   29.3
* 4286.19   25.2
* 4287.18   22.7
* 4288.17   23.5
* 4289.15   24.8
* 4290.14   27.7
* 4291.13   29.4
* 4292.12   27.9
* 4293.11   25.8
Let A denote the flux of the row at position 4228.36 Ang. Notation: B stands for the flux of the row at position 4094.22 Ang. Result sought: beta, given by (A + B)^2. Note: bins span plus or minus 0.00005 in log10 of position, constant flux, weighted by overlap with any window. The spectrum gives 2746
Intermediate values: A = 28.4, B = 24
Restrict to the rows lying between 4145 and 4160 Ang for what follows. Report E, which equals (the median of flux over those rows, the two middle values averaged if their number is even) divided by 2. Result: 14.0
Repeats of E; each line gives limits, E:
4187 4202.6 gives 12.9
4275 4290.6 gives 12.9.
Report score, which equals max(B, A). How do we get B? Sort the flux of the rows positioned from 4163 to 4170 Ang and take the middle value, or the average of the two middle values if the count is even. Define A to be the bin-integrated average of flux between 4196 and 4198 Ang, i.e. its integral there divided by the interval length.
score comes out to 26.9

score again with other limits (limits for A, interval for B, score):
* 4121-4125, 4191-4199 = 27.0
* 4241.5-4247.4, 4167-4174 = 28.9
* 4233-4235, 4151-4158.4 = 27.0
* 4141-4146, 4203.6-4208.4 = 27.7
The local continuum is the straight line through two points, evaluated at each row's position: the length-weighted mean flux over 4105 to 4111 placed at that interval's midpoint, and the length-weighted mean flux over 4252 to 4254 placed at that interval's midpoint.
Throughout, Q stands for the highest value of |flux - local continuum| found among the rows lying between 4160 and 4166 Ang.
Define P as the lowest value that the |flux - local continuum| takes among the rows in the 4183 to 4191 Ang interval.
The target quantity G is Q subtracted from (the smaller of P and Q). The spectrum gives -1.9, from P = 0.4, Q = 2.3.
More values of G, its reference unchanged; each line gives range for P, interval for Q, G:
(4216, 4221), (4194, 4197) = -2.3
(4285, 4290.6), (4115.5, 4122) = -5.8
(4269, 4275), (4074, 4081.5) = -8.3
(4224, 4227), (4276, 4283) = -2.4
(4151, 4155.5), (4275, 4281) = -0.5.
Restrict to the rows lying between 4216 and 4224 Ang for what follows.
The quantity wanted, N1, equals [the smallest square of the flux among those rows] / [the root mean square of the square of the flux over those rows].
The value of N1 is 0.78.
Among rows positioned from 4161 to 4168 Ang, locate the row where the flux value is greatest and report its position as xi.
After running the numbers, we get 4167.46 Ang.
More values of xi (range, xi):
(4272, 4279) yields 4278.30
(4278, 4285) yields 4284.22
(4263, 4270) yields 4265.52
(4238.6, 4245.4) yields 4242.01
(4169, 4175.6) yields 4169.38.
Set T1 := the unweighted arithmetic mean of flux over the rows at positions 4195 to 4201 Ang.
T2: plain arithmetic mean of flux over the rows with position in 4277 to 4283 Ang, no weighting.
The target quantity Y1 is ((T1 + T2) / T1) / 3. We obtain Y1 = 0.69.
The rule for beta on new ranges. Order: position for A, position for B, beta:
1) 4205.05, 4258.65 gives 3080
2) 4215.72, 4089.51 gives 2621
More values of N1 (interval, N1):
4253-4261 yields 0.84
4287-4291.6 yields 0.76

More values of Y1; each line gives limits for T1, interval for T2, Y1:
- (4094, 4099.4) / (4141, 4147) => 0.77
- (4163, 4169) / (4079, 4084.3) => 0.69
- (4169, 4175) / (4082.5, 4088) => 0.62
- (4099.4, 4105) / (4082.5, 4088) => 0.66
